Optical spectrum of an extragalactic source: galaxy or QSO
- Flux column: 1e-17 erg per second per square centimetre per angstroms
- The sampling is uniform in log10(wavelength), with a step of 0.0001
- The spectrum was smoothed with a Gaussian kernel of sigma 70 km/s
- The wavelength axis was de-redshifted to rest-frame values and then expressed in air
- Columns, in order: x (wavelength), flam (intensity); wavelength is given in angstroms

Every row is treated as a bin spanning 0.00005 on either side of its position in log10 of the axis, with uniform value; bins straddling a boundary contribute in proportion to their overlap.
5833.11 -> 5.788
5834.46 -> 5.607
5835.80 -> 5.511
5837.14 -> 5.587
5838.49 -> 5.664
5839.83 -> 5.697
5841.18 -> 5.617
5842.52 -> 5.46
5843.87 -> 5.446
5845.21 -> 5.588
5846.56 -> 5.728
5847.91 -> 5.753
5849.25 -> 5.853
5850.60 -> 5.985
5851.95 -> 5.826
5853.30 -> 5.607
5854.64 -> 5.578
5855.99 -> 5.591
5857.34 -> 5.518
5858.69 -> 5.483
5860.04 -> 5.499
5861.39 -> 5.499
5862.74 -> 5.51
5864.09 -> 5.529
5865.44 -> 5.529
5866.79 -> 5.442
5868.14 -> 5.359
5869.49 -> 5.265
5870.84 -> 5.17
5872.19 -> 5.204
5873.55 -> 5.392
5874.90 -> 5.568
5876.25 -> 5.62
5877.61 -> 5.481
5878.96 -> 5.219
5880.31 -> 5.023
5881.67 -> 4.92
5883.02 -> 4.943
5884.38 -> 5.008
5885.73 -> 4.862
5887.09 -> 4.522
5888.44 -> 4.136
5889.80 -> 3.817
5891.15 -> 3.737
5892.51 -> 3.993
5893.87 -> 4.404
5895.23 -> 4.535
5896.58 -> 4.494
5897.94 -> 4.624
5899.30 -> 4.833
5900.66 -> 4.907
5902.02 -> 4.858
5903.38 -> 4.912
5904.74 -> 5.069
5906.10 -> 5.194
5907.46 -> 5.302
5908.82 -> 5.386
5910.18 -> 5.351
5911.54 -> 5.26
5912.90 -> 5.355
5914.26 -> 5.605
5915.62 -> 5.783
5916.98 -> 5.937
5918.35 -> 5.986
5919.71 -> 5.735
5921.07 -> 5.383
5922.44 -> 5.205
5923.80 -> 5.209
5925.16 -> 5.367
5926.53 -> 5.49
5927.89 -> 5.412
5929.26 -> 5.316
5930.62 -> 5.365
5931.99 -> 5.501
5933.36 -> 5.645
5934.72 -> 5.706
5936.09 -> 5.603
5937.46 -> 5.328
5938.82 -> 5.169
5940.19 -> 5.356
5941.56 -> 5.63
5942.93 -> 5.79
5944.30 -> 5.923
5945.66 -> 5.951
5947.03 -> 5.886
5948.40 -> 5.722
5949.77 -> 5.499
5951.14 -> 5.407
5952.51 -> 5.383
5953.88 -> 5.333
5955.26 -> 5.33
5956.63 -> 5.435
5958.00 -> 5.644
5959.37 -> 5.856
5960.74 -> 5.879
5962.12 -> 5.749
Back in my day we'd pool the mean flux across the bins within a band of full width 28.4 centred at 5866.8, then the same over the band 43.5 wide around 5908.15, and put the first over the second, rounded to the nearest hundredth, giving 1.08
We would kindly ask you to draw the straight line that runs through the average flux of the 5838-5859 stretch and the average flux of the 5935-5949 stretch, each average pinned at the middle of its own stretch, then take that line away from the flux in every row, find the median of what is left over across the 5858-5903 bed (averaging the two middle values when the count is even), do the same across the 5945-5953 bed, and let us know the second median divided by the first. 0.0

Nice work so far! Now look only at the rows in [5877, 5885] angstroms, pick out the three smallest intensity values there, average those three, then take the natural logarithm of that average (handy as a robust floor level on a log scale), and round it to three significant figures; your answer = 1.60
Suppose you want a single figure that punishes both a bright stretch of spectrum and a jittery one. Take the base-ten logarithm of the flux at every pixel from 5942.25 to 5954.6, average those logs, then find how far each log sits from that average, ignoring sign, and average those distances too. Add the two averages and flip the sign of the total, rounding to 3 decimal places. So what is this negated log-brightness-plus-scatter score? -0.769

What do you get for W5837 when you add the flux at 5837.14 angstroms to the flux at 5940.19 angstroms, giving 10.9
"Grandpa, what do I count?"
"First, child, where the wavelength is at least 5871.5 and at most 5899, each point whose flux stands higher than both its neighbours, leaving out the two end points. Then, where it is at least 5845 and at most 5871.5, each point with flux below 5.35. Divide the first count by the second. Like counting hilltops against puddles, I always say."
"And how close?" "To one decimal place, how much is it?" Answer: 1.5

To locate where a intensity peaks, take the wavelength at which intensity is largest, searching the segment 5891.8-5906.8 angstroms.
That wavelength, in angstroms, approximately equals 5906.10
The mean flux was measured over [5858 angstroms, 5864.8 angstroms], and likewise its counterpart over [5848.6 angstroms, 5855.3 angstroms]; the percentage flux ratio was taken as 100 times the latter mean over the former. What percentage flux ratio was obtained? 105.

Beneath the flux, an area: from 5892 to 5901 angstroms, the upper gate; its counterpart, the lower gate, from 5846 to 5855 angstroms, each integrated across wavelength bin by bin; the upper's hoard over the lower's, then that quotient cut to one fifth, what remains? 0.16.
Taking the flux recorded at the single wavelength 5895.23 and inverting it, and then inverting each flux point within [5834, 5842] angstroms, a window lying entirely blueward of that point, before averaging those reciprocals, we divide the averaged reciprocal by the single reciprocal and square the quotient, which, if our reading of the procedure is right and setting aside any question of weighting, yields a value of 0.65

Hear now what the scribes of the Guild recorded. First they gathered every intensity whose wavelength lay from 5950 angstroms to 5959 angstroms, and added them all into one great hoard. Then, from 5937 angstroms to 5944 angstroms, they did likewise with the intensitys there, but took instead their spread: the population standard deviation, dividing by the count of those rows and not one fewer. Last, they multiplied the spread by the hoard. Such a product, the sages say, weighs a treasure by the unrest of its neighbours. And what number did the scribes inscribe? 7.3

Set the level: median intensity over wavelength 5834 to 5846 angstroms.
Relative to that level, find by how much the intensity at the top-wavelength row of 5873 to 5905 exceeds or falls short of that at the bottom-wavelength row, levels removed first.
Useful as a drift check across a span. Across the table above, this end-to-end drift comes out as -0.3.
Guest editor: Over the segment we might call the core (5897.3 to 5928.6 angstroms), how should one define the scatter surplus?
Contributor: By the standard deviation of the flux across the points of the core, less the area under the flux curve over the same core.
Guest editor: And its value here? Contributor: -166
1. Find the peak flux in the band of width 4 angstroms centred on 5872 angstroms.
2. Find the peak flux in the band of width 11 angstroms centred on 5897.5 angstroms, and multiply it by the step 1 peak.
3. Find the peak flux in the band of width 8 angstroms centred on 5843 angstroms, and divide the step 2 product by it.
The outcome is 4.6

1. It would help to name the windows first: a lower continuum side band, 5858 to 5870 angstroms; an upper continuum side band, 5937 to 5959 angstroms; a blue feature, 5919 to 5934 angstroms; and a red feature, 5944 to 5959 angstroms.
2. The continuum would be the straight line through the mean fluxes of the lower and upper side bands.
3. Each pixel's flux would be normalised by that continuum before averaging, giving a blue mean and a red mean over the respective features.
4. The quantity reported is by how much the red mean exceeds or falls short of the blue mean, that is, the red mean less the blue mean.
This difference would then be 0.03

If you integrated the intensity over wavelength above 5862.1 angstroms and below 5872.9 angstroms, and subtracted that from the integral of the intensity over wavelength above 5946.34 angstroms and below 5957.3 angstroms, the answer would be 2.2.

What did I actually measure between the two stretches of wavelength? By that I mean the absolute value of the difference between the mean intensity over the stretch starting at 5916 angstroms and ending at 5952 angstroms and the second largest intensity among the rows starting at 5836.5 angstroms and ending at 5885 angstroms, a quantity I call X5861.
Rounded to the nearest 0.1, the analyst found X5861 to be 0.3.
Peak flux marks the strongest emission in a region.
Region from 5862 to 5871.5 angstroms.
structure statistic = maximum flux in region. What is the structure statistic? 5.529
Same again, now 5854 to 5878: 5.62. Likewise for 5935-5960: 5.951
